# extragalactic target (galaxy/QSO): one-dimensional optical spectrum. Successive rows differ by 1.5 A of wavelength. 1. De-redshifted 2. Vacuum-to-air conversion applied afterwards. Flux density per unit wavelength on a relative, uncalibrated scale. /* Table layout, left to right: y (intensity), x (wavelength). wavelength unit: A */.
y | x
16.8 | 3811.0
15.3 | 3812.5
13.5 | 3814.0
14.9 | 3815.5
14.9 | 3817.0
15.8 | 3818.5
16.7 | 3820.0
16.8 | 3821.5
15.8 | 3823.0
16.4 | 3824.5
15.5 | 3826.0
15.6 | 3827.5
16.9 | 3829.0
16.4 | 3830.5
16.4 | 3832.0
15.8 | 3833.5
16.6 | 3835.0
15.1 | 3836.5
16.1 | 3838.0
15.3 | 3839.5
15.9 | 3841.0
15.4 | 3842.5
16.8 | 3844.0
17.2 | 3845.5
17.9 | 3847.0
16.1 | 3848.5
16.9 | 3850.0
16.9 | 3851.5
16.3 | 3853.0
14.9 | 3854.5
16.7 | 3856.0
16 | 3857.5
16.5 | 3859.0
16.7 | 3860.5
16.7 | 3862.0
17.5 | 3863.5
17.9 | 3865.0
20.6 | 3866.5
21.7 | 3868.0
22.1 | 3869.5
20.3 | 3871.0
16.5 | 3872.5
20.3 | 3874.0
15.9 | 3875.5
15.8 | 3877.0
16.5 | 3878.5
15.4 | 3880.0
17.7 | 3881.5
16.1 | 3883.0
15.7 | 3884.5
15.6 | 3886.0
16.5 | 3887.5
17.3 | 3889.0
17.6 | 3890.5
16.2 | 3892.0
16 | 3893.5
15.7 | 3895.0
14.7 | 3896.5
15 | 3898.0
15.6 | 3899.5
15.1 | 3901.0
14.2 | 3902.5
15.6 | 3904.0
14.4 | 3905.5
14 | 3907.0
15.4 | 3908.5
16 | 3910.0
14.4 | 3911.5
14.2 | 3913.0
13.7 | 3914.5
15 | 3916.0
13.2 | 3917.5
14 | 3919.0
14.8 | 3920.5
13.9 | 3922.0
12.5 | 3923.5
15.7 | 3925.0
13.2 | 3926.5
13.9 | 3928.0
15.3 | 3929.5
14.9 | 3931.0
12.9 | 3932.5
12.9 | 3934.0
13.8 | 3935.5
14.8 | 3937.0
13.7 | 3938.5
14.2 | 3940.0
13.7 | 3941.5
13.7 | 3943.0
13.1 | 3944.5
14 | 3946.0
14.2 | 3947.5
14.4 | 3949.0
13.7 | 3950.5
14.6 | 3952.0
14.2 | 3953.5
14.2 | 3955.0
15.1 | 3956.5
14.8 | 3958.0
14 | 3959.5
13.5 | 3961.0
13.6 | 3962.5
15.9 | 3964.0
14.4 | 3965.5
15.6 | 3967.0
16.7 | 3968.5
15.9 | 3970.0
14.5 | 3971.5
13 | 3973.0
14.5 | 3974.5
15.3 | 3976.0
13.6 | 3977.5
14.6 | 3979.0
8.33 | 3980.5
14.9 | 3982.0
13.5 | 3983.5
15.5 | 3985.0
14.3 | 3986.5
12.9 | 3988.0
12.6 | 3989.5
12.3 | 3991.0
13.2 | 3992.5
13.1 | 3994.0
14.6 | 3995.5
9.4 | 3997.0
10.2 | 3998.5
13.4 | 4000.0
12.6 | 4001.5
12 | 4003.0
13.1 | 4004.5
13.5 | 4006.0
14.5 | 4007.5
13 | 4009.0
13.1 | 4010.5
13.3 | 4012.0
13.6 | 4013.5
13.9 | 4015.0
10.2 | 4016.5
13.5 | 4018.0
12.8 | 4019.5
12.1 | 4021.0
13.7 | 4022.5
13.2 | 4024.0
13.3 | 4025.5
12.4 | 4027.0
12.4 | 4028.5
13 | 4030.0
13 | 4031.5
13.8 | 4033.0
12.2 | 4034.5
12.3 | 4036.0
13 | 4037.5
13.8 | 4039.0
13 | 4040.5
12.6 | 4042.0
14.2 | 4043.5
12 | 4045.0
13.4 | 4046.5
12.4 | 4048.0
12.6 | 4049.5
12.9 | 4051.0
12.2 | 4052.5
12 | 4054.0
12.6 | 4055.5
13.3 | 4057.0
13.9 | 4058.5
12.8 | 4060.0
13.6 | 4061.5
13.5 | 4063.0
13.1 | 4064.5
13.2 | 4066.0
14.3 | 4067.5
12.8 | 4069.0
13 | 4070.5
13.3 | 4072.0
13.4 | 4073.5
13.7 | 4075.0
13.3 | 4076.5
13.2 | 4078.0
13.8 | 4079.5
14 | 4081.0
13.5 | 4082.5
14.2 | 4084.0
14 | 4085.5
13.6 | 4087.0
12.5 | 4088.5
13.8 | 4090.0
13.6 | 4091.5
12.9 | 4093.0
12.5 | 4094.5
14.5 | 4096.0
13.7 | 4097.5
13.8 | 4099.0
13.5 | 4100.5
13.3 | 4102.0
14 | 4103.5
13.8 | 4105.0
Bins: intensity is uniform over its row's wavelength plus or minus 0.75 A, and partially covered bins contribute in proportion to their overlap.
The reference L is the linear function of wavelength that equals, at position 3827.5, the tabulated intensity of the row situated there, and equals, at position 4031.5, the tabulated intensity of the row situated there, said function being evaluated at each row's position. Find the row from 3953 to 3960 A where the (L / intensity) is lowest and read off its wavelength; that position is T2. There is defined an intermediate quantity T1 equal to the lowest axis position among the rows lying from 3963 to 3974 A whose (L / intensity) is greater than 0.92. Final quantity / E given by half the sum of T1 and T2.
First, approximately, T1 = 3965.5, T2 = 3956.5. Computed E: 3961.0 A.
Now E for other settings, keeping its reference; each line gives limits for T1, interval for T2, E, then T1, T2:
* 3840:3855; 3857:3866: 3853.0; 3841.0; 3865.0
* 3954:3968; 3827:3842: 3892.0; 3955.0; 3829.0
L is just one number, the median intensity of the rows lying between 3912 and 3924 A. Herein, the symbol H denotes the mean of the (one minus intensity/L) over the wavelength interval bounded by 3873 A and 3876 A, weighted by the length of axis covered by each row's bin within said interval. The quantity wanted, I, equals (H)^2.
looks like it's 0.09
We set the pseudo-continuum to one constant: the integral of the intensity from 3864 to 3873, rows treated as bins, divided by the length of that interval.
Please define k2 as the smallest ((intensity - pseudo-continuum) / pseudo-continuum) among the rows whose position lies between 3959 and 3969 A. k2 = -0.32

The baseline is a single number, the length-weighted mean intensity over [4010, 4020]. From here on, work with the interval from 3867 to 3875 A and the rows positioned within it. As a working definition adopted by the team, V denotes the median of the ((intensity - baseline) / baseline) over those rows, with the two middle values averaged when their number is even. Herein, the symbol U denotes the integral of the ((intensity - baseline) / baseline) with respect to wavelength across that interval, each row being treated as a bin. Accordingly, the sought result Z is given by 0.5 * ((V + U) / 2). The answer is 1.25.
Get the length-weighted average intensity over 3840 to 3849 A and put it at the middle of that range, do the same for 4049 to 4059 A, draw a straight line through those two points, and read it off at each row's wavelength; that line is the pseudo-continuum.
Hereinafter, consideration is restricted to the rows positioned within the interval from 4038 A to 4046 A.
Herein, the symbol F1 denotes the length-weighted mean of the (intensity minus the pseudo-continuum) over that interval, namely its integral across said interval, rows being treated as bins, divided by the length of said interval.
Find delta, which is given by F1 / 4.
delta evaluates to 0.04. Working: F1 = 0.1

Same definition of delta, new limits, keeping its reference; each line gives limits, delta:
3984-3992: -0.11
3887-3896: 0.20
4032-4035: -0.02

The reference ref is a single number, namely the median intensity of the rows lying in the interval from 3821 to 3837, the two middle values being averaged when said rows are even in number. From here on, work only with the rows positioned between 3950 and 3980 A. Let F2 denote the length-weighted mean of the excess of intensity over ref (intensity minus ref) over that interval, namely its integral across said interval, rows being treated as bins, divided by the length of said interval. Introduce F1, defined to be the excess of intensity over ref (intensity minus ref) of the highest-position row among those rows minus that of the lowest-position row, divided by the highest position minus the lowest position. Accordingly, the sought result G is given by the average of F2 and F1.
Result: -0.9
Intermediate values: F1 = 0.03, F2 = -1.9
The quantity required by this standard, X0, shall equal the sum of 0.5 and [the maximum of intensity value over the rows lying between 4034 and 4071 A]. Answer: 15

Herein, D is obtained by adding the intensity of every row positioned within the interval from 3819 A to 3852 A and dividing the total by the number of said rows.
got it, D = 16.3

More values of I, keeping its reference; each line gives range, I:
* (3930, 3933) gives 0.00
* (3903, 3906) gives 0.01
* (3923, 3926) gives 0.00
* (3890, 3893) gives 0.04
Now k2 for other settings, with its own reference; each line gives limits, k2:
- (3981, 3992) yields -0.38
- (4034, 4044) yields -0.39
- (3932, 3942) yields -0.35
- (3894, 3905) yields -0.29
